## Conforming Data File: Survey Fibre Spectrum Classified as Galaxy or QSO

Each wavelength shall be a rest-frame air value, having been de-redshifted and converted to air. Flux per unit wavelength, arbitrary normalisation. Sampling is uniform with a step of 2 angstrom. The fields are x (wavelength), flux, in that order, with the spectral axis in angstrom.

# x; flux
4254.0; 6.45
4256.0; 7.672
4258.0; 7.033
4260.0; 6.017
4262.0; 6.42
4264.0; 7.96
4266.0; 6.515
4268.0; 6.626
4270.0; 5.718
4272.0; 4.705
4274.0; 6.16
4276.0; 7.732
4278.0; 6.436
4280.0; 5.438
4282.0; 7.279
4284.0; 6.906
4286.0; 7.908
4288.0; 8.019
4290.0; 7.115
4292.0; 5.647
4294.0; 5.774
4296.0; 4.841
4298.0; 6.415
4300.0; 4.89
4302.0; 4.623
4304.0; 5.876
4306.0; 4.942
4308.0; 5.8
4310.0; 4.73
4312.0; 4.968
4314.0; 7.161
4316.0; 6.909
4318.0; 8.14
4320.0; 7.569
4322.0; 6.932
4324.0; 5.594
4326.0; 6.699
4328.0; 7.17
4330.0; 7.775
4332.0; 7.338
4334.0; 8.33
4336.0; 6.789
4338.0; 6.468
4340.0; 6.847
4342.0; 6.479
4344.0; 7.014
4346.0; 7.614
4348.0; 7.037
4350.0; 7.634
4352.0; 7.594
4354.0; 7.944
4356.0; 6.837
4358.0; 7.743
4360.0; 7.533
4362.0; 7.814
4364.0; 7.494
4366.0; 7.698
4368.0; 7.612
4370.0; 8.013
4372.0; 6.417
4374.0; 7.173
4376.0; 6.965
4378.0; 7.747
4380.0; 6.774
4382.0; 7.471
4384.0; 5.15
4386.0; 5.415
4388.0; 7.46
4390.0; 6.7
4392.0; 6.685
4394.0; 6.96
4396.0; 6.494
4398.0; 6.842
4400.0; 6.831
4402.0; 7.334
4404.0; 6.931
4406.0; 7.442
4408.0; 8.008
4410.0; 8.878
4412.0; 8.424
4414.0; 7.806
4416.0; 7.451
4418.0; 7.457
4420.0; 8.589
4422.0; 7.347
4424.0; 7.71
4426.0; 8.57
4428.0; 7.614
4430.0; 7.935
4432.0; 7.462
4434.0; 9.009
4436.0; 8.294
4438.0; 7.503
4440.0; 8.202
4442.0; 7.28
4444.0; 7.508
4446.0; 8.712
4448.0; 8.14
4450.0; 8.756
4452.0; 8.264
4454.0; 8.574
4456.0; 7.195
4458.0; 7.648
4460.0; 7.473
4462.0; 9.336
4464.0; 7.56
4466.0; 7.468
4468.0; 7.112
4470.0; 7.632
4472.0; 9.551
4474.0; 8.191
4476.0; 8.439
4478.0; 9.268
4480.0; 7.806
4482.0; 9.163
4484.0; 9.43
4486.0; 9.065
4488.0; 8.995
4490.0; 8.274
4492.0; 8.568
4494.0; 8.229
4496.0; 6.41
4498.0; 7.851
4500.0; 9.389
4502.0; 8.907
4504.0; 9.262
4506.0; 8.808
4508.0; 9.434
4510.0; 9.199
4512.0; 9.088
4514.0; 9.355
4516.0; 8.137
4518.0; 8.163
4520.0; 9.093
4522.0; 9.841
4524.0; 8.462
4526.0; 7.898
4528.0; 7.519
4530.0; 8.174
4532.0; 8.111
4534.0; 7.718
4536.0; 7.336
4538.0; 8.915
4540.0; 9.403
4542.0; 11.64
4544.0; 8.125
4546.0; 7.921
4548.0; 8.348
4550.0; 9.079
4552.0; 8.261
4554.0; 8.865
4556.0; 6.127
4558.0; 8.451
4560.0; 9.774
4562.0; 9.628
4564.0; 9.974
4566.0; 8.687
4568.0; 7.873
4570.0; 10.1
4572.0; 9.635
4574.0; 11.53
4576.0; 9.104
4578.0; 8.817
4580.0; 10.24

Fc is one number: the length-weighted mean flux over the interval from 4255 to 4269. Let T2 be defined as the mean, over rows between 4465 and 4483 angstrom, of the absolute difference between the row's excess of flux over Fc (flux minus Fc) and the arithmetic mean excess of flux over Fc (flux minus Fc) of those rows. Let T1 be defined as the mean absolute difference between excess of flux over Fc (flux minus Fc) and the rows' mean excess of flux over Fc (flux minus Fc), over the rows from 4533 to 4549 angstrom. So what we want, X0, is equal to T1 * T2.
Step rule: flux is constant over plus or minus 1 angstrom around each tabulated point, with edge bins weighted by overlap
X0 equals 0.71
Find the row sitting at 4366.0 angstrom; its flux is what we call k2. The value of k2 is 7.698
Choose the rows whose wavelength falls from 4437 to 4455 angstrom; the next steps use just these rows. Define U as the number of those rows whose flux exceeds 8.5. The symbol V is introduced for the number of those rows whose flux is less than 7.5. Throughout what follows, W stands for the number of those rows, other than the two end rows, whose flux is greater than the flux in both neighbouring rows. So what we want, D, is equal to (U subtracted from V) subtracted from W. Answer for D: 5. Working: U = 3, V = 1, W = 3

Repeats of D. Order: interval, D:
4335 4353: -3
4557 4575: 10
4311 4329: -5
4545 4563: 6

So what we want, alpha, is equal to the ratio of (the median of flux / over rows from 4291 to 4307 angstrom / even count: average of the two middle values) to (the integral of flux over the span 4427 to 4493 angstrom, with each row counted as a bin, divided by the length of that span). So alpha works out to 0.6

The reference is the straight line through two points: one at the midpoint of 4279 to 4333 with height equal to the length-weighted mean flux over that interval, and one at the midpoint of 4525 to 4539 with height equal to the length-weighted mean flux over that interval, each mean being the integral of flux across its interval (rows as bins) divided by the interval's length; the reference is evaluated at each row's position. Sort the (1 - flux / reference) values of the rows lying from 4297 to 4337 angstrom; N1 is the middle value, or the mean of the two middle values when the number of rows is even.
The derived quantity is -0.03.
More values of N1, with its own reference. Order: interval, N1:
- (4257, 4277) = -0.06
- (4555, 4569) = -0.06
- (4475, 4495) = -0.15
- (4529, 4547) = -0.02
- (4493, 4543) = -0.12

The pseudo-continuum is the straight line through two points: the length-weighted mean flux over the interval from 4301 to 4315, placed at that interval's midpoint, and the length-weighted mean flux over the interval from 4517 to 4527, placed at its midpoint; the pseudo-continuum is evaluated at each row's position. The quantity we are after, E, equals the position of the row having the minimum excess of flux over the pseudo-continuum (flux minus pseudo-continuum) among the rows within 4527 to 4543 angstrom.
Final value 4536.0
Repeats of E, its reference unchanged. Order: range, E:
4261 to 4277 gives 4272.0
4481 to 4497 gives 4496.0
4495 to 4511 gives 4496.0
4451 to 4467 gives 4456.0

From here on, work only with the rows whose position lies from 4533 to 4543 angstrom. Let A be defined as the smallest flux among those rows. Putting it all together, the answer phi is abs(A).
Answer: 7.3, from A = 7.336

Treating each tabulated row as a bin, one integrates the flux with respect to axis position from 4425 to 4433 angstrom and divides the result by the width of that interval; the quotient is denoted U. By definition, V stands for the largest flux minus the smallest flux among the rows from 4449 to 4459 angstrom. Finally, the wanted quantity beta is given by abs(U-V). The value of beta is 6.3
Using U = 7.9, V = 1.6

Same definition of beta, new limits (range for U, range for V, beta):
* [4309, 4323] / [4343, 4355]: 5.7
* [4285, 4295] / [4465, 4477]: 4.5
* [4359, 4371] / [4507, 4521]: 6.4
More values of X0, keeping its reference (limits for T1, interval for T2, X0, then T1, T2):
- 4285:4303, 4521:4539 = 0.62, 1.09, 0.6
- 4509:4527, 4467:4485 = 0.43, 0.57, 0.7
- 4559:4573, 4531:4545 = 0.67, 0.63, 1.1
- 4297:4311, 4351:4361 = 0.17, 0.60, 0.3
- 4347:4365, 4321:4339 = 0.15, 0.26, 0.6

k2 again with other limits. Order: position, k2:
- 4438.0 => 7.503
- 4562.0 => 9.628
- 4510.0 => 9.199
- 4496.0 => 6.41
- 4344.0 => 7.014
